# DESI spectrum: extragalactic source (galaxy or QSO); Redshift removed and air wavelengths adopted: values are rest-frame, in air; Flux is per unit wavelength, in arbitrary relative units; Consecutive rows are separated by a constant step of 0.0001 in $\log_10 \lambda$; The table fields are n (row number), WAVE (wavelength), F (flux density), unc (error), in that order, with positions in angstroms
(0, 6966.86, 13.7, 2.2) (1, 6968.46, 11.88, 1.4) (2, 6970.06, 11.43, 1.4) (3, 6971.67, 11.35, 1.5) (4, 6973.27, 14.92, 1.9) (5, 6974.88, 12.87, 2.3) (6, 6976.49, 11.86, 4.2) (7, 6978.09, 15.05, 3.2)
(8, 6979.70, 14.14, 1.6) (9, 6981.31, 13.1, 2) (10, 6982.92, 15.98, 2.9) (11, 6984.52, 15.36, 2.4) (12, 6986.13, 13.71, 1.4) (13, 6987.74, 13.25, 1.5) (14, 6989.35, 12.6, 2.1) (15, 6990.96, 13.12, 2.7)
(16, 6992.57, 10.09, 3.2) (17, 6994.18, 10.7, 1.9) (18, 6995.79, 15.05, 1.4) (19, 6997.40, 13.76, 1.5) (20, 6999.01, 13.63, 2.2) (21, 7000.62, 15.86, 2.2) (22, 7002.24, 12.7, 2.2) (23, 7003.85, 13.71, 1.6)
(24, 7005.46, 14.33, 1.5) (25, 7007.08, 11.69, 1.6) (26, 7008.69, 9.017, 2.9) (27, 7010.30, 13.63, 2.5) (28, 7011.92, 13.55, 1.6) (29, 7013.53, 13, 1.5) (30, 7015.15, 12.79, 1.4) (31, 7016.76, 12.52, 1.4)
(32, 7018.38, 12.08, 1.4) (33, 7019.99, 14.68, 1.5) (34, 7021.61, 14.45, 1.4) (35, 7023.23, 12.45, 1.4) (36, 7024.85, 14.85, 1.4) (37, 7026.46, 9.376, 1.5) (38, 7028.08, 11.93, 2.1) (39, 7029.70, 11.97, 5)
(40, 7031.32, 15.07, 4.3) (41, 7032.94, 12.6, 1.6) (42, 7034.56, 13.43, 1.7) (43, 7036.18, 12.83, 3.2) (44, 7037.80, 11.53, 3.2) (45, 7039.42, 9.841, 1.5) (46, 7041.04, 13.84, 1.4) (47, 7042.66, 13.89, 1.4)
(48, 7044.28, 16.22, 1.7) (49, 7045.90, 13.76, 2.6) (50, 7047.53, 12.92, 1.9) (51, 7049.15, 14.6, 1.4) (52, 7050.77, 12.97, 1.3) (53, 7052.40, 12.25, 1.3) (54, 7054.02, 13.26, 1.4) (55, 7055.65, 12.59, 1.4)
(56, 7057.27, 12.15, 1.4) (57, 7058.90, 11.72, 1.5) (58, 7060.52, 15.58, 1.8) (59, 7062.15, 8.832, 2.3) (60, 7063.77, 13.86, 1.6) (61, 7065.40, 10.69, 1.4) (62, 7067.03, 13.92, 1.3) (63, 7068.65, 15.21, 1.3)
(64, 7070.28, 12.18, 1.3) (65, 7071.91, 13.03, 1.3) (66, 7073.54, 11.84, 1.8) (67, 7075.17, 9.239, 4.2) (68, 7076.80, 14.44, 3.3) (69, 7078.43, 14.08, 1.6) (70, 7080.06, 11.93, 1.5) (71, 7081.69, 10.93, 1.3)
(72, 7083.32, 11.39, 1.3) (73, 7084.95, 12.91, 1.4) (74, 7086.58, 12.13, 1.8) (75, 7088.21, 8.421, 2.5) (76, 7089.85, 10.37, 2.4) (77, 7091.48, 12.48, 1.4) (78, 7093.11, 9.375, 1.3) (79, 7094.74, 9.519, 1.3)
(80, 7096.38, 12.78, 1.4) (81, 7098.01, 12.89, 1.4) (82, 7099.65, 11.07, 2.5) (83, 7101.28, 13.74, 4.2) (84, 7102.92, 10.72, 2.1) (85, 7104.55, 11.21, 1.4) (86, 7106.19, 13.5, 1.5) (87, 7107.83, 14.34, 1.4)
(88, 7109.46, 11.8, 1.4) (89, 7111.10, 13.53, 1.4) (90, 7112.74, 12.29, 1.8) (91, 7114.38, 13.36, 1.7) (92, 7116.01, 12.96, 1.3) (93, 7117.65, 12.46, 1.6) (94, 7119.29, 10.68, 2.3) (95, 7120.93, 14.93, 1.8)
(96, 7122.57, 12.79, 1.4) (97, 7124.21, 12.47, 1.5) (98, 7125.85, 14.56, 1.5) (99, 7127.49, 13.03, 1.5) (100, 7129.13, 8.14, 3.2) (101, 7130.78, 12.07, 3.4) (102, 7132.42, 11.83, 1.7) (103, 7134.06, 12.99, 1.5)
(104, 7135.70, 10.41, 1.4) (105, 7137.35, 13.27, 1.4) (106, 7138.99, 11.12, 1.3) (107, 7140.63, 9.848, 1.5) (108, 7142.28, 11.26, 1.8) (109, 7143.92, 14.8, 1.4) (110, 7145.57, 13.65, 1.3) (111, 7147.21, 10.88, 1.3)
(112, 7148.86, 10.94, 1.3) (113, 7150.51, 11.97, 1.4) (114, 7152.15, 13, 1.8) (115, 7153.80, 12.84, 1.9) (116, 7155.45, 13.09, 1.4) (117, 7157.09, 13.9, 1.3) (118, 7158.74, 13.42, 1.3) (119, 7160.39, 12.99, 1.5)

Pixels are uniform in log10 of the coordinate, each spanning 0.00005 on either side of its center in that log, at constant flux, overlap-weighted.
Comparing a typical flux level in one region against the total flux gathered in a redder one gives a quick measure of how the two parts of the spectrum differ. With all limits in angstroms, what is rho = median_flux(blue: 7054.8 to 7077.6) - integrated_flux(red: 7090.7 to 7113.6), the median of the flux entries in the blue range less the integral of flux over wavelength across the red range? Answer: -264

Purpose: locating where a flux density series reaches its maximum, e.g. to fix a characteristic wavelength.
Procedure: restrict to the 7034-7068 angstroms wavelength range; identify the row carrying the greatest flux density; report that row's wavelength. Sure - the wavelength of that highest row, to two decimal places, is 7044.28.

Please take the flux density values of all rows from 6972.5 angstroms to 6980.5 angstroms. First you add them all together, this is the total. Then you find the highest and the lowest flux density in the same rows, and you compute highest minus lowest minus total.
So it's -66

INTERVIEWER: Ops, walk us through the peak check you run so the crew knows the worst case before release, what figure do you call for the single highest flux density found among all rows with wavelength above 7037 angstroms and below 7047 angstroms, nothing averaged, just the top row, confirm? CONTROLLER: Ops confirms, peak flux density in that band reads 16.22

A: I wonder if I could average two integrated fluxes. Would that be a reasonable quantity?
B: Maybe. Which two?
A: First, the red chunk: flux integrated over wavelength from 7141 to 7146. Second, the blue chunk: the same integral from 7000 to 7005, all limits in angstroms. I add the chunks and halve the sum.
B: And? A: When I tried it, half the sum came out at 67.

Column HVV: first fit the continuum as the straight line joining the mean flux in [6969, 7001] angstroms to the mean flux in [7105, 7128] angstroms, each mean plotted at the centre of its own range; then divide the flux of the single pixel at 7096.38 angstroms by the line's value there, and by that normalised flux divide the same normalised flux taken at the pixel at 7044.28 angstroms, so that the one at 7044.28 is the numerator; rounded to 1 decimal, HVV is 1.3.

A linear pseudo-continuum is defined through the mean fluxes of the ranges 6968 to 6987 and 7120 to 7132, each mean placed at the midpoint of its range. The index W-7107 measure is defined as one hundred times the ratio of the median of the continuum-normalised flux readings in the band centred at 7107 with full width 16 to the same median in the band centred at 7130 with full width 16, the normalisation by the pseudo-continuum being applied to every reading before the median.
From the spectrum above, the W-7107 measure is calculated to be 101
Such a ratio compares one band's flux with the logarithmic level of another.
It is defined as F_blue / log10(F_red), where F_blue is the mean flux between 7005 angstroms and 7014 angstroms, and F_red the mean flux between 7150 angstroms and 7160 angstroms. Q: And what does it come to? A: 11.2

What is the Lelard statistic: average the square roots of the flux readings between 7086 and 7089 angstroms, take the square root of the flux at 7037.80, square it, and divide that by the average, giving 3.6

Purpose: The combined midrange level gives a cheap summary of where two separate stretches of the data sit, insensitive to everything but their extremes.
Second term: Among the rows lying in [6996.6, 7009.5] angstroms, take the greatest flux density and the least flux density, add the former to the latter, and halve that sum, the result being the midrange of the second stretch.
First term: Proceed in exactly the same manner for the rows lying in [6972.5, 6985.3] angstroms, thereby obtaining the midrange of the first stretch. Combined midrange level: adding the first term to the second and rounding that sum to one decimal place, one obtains 26.4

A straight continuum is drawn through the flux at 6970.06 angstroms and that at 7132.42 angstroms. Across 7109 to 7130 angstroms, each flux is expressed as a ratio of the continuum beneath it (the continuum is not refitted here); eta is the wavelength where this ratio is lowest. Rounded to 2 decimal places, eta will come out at 7129.13 angstroms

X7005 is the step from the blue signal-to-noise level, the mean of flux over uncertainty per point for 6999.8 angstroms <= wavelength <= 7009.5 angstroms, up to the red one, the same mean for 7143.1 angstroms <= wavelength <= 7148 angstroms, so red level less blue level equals 2.9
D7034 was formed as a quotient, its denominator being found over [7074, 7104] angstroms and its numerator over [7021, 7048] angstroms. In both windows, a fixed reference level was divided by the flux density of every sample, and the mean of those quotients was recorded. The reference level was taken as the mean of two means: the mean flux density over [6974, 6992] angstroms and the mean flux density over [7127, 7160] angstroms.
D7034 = 0.89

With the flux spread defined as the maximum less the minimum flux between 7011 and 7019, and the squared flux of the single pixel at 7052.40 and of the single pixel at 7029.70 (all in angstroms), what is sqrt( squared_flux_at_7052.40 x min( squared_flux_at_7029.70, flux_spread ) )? 15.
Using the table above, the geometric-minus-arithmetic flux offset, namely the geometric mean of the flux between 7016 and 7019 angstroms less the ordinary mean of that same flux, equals 0.00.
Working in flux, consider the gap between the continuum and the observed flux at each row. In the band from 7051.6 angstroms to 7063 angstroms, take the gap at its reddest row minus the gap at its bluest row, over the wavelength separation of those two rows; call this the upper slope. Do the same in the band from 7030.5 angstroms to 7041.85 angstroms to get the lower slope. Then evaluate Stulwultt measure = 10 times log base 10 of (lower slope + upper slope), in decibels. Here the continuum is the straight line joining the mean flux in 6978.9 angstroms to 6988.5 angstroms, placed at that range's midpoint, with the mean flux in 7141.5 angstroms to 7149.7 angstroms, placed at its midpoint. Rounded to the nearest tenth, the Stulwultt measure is -3.4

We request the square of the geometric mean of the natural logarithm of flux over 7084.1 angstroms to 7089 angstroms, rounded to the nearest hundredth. 5.70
